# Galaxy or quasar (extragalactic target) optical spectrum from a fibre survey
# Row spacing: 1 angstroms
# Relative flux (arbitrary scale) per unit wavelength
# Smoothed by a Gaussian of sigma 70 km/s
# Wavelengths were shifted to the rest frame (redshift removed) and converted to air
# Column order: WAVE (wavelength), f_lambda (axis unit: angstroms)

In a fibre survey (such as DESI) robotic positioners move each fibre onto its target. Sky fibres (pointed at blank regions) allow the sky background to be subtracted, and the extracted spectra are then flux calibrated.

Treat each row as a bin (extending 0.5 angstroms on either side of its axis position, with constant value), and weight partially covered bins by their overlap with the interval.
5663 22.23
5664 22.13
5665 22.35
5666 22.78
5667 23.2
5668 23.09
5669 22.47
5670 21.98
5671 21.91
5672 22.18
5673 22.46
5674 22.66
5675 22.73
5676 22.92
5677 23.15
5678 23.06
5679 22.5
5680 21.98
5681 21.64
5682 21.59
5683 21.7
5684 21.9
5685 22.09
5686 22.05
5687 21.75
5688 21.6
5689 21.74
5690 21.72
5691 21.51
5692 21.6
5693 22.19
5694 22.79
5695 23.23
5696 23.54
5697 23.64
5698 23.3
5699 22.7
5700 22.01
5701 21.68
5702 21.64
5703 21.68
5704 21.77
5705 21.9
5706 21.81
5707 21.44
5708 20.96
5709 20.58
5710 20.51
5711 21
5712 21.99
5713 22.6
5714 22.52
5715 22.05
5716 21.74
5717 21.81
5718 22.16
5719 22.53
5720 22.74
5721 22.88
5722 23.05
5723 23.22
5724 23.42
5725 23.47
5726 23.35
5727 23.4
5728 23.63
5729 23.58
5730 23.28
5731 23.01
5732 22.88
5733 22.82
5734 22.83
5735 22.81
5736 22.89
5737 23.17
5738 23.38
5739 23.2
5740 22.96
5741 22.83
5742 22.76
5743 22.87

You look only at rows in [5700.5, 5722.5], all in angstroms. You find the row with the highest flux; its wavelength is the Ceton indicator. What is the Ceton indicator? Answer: 5722 angstroms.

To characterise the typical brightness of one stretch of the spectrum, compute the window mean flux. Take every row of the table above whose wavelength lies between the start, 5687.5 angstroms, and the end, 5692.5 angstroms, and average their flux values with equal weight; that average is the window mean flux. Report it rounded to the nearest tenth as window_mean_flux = 21.6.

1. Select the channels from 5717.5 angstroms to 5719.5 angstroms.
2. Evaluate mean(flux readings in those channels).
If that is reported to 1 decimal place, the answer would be 22.3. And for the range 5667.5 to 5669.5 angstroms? 22.8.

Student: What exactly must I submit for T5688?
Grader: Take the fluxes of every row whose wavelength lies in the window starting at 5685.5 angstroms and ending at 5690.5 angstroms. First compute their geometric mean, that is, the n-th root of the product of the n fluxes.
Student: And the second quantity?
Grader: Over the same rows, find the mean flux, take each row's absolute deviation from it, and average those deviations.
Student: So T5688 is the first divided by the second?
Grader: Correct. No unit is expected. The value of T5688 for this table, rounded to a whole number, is 196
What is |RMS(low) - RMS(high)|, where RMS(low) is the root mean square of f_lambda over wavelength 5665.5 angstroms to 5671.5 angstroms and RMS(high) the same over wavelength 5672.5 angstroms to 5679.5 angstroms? 0.21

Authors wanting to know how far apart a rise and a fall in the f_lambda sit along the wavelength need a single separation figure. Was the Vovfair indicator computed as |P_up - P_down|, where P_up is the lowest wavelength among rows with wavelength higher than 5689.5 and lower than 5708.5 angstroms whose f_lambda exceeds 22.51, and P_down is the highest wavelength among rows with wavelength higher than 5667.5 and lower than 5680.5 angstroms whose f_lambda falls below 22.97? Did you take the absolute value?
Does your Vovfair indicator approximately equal 14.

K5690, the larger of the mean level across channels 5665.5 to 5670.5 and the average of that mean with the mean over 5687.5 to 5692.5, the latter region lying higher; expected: 22.7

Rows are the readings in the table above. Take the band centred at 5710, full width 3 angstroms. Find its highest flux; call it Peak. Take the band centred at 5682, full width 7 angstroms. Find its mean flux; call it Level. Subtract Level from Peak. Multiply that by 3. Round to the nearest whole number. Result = -3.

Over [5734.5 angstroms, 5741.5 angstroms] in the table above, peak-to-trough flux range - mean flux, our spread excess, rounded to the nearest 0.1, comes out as -22.5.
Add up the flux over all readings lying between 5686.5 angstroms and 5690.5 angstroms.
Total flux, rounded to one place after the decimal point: 86.8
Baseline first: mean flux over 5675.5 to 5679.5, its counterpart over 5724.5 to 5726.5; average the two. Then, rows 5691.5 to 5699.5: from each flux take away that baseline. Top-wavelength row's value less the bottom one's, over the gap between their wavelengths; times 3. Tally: 0.47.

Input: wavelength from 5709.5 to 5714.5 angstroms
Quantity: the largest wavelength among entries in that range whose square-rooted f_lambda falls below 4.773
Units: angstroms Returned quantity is 5714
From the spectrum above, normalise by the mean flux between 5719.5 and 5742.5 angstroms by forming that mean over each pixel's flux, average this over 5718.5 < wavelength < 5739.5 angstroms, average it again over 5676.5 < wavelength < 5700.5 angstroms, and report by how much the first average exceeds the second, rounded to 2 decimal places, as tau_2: -0.04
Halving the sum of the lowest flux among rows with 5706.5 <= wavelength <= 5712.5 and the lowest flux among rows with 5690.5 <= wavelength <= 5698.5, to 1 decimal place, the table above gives 21.0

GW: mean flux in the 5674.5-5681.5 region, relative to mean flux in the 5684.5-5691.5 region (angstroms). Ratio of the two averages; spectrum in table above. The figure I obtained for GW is 1.04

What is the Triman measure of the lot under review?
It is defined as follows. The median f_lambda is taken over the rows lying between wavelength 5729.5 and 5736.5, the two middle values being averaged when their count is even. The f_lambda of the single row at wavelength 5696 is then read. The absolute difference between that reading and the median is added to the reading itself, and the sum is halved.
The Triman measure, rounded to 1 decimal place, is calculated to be 12.1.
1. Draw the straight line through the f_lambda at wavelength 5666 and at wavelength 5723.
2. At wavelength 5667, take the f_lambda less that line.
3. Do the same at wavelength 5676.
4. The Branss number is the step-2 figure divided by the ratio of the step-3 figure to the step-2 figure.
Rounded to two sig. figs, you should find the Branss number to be 2.7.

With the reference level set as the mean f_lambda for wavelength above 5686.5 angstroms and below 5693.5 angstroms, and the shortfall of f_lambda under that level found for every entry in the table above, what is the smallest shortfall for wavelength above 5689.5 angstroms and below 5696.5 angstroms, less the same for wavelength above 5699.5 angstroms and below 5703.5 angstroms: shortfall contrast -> -1.5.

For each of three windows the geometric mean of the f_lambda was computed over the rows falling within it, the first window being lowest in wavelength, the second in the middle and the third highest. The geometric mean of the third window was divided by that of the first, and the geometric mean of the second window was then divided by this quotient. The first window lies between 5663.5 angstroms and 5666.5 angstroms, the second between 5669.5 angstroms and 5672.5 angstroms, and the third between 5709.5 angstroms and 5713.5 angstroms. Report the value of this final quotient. 23.0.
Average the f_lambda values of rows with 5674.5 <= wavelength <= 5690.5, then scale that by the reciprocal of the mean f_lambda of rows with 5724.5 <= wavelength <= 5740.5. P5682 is 0.96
